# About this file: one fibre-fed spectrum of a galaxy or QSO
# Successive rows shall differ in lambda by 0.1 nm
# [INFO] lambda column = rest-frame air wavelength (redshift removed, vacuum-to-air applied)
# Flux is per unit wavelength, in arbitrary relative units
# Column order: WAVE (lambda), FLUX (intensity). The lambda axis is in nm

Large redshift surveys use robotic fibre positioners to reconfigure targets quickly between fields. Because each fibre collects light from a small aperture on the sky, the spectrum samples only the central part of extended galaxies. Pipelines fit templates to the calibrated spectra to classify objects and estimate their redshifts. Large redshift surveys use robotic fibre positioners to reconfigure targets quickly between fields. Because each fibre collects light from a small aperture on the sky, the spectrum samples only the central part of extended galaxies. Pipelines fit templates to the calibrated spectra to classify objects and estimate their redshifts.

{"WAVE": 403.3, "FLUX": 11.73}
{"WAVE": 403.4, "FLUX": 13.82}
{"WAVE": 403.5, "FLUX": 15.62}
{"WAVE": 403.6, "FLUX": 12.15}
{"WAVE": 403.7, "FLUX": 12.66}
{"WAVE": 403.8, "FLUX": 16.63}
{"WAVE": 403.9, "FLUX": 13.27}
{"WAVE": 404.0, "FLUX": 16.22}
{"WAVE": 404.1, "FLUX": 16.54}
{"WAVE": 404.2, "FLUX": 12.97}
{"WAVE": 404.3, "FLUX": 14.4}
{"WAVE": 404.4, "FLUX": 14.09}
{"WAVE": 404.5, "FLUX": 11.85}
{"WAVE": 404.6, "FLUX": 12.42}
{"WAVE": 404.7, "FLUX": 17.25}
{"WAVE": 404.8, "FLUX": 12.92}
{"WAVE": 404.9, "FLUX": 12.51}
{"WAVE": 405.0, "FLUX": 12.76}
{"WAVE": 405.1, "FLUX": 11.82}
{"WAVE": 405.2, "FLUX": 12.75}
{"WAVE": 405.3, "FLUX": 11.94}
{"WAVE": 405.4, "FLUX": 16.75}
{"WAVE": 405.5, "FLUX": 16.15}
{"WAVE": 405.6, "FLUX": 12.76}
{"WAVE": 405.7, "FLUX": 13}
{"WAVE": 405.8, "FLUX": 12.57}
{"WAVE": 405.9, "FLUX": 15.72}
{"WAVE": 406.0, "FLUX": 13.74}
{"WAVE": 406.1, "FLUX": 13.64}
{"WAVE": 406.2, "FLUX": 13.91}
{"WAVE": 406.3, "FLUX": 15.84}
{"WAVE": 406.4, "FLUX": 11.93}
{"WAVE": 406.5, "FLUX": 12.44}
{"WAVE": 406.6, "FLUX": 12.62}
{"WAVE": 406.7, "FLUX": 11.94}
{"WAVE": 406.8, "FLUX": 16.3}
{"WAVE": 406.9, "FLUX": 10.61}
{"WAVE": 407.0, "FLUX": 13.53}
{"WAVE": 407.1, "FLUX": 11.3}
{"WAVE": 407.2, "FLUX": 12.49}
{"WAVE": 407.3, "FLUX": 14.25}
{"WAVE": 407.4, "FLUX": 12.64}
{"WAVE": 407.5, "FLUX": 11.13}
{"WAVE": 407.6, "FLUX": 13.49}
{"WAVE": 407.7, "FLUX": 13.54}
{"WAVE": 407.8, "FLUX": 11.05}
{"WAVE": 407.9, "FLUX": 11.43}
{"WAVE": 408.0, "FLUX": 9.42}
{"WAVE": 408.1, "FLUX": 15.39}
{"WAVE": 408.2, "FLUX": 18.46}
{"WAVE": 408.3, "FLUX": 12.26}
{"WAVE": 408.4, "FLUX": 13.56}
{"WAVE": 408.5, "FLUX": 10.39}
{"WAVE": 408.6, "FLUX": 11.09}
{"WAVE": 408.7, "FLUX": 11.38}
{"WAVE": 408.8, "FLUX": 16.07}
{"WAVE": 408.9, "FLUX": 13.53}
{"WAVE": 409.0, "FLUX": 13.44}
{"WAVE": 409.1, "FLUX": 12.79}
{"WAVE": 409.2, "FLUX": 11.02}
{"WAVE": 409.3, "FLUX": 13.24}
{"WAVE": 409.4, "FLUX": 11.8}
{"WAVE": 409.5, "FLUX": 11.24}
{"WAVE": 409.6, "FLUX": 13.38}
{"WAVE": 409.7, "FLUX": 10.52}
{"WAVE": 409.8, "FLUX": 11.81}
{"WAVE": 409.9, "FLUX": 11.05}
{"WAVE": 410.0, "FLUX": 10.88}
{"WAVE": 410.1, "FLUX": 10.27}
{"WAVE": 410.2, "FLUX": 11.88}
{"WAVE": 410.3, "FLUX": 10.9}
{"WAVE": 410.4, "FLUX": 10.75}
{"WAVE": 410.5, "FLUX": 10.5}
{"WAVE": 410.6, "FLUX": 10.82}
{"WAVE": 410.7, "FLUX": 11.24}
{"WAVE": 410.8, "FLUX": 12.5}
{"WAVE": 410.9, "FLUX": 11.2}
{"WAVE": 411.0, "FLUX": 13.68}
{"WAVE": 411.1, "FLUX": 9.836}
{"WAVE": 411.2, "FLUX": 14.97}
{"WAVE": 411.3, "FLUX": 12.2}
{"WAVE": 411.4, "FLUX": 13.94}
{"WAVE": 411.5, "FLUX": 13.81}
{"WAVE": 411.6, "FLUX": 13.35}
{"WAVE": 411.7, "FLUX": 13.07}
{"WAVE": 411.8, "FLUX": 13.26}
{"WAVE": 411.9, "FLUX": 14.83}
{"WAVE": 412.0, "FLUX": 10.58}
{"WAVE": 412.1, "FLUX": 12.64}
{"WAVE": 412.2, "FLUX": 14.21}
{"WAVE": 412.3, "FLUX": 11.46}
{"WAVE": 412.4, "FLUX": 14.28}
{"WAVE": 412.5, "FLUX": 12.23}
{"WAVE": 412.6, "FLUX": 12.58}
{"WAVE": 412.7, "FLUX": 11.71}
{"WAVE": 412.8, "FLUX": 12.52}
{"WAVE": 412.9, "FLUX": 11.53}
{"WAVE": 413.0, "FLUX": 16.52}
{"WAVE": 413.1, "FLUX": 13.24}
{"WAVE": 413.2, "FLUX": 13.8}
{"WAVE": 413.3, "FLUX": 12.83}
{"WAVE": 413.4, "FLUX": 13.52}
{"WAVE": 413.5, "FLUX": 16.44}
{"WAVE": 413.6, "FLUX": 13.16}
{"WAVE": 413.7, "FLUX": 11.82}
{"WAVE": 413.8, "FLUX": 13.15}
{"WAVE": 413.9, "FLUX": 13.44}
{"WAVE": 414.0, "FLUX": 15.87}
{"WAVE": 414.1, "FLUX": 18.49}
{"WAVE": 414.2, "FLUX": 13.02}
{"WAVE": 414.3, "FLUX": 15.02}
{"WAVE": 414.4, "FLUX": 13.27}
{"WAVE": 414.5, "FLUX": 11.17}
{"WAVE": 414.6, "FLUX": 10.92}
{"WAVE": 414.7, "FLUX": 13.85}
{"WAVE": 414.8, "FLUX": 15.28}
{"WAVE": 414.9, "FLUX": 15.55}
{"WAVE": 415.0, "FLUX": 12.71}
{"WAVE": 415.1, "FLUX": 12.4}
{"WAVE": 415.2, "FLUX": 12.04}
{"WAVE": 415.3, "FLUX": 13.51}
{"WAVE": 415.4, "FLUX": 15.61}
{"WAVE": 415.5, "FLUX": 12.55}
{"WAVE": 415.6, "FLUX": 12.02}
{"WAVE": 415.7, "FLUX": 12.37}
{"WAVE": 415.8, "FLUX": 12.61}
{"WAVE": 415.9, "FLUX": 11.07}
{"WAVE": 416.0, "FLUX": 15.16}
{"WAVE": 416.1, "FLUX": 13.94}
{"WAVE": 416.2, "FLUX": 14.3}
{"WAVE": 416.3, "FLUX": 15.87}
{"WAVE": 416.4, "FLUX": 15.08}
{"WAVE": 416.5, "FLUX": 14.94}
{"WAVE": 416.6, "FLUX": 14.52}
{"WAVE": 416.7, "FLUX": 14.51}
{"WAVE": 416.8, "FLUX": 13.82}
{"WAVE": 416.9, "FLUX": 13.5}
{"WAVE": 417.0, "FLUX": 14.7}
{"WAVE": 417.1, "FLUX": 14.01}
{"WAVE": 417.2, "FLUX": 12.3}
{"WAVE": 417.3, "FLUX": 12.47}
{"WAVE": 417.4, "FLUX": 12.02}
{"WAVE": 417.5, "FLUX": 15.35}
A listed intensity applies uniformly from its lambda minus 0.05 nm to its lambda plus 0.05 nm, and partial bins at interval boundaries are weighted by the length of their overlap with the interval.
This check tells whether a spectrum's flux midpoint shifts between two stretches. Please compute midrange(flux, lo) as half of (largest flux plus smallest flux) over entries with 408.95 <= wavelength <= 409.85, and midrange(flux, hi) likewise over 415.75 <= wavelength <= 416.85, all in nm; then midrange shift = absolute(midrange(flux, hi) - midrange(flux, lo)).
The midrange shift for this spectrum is 1.5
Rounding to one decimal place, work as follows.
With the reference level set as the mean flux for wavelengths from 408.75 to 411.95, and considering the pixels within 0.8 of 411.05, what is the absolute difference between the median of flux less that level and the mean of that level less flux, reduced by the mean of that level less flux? 0.0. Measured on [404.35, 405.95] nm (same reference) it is 3.0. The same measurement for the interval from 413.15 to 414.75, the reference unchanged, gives 3.9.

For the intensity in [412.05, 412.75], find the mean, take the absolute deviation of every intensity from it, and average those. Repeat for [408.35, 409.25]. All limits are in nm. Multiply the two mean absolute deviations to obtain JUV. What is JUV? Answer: 1.2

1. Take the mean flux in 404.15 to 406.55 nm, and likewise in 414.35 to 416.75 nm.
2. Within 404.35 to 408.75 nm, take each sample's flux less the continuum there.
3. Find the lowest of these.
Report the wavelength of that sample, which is 408.0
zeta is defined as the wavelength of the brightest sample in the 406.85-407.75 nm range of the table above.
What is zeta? 407.3 nm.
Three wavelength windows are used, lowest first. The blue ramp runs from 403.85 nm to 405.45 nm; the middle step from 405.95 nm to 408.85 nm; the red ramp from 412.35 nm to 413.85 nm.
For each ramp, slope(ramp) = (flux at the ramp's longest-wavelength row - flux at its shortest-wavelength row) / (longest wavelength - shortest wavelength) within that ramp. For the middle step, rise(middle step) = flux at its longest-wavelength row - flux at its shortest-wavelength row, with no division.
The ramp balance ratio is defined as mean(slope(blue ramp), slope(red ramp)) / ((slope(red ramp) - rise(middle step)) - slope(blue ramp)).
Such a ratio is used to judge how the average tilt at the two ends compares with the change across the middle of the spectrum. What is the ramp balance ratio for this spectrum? -0.1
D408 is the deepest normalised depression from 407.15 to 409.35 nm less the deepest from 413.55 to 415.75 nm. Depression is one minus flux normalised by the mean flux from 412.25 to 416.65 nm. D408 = 0.110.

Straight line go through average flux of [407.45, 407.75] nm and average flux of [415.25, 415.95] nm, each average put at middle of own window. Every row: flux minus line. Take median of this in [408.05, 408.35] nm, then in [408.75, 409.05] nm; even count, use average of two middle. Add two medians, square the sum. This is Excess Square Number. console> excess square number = 12.0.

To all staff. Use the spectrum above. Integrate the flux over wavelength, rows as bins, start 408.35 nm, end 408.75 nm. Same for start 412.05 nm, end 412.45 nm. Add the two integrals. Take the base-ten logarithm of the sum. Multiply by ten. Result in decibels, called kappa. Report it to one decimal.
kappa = 10.0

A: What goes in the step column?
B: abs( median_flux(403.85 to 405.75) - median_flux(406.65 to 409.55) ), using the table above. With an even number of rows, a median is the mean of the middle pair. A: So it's 0.48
